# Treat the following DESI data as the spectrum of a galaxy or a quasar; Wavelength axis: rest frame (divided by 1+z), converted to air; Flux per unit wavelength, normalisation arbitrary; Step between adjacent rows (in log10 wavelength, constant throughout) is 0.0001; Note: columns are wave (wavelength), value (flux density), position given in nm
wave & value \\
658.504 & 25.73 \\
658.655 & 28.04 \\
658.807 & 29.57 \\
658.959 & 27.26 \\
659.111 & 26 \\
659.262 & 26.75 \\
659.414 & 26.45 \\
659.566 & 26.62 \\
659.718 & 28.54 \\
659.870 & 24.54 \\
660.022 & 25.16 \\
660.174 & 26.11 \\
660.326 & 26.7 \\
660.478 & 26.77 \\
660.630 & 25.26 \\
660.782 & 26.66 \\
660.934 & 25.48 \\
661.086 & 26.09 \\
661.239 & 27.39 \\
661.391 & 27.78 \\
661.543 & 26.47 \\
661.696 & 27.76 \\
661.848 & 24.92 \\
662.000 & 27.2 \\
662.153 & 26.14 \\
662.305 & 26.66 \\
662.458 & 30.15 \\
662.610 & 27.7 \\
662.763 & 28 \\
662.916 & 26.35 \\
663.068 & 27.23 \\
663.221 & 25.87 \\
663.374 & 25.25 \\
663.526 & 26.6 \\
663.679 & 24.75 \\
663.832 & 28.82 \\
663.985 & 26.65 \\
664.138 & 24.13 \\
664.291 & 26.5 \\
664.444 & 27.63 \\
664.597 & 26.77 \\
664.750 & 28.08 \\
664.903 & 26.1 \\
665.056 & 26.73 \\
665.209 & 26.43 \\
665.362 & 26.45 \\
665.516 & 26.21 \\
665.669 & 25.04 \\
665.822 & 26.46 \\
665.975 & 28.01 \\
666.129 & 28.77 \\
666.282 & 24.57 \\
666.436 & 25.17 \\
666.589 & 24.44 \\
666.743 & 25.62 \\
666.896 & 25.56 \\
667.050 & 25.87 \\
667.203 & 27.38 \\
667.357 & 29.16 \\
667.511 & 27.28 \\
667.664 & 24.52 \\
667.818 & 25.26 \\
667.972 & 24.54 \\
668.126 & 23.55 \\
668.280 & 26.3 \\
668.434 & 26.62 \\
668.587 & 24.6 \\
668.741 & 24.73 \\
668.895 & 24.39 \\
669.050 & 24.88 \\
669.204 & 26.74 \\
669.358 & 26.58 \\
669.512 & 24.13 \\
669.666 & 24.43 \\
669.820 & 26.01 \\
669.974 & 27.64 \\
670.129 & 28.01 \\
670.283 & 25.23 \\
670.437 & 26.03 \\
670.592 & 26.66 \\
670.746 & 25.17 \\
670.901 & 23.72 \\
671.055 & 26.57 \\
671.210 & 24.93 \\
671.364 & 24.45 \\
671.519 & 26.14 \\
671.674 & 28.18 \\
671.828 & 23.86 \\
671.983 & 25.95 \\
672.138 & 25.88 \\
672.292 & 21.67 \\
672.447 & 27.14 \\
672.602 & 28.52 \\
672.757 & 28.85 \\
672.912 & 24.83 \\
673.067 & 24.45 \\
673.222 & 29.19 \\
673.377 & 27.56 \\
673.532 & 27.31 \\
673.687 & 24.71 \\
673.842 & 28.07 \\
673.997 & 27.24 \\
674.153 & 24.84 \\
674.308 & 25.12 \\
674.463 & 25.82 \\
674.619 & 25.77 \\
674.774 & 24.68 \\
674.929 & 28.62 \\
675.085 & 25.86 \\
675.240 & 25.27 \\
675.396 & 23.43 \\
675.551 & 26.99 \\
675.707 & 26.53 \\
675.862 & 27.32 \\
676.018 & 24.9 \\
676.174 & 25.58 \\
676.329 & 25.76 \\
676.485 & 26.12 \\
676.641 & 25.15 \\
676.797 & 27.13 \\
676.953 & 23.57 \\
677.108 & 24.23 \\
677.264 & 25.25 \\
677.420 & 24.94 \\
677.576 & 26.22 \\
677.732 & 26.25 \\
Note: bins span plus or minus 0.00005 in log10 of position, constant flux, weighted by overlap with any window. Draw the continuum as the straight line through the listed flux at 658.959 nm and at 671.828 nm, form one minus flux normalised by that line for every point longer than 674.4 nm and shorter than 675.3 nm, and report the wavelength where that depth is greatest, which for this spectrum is 674.774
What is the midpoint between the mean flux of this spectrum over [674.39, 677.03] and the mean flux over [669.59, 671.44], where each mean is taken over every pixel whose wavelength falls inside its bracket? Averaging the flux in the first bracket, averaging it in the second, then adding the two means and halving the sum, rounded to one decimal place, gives 25.8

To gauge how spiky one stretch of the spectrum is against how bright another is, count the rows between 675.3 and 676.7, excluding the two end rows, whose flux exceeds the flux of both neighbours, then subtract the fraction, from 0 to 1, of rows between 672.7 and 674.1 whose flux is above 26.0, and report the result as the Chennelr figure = 2.3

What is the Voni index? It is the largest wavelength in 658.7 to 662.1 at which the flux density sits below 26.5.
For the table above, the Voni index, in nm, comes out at 661.848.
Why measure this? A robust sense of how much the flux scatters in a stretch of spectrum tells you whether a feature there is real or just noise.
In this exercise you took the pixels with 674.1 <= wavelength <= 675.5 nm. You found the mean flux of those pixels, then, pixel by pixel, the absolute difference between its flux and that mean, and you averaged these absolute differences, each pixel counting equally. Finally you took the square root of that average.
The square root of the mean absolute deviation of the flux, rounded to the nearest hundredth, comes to 0.96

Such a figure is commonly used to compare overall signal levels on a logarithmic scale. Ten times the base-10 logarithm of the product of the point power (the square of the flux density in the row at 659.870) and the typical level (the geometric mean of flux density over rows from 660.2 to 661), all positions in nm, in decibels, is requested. 42.0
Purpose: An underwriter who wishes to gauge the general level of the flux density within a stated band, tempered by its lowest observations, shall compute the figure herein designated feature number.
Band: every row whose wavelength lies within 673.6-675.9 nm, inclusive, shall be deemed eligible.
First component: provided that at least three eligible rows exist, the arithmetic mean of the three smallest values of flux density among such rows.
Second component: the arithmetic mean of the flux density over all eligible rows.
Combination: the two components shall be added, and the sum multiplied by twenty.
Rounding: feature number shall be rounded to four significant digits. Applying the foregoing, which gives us 1006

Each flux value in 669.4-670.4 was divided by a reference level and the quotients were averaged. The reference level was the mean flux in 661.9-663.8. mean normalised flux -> 0.97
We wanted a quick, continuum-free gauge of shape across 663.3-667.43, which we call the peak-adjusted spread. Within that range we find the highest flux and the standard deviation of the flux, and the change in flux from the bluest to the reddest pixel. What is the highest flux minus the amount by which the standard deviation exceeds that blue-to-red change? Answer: 31.7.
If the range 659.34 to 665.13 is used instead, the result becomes 29.2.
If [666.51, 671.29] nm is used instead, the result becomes 28.3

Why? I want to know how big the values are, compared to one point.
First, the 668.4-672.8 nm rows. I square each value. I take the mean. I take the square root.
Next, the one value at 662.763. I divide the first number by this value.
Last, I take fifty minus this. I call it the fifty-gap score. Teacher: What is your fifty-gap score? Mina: 49.1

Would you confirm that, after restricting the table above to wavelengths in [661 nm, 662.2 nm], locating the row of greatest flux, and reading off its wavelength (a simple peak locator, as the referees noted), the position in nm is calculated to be 661.391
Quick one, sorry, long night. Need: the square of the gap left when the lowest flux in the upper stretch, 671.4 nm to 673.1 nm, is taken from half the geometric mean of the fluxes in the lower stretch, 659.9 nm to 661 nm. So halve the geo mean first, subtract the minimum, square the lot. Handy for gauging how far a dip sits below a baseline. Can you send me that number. 75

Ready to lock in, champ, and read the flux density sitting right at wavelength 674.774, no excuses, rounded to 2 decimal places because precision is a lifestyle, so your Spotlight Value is 24.68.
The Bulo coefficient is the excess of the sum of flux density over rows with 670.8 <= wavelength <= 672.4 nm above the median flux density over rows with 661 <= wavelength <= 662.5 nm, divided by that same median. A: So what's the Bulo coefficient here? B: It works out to 8.33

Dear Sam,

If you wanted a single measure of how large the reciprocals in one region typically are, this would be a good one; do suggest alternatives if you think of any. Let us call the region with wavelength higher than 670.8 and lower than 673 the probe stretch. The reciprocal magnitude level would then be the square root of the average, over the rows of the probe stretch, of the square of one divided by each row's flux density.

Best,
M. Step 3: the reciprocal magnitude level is 0.0392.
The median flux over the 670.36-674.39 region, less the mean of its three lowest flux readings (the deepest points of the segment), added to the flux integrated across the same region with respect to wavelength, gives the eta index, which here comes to 108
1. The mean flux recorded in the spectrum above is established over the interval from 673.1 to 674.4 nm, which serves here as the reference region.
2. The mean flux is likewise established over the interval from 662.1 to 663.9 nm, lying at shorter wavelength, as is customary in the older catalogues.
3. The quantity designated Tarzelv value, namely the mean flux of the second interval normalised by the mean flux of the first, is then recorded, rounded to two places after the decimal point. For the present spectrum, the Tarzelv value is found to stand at 1.01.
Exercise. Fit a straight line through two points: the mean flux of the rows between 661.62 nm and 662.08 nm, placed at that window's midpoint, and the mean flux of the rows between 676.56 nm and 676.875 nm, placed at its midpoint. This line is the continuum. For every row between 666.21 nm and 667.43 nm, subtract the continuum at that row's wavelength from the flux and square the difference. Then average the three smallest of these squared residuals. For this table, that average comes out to 0.6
